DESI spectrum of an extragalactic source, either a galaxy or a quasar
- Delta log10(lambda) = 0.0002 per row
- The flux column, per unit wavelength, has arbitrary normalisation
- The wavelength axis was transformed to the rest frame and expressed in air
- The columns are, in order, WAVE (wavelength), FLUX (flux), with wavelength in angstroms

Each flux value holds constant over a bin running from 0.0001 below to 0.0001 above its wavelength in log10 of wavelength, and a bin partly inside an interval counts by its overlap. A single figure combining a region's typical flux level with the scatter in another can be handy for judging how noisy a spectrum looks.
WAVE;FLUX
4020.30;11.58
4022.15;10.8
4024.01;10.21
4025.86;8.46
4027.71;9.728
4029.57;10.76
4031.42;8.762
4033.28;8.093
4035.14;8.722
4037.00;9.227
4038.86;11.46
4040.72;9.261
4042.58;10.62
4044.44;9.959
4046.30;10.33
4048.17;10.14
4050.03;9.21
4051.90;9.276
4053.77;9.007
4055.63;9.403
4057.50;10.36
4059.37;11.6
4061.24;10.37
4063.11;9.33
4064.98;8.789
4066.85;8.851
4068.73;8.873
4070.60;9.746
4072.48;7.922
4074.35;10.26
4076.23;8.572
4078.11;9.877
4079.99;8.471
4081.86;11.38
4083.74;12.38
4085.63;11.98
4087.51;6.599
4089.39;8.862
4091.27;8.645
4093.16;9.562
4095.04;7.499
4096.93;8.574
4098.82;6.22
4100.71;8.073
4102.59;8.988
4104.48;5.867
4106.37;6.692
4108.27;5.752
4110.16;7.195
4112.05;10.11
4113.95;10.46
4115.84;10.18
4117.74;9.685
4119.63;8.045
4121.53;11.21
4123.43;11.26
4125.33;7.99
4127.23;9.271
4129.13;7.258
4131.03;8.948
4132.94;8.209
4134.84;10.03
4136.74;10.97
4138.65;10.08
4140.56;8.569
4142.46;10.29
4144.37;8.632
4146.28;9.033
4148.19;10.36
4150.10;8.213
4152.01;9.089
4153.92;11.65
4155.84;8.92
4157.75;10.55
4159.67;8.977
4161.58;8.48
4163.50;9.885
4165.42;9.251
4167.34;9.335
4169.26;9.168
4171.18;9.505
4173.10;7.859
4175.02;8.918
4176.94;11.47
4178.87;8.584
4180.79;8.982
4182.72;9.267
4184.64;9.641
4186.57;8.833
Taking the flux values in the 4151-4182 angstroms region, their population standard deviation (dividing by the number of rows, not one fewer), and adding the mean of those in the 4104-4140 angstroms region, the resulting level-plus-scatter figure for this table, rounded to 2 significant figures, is 9.9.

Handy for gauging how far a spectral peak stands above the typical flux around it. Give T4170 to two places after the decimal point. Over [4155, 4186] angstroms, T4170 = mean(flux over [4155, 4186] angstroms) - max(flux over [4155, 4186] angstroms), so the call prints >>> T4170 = -2.17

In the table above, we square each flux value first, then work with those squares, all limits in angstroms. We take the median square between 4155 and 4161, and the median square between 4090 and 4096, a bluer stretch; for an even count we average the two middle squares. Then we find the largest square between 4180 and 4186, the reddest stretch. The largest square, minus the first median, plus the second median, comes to 87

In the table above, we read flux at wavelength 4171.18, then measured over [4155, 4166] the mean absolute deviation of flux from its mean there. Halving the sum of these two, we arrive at 5.0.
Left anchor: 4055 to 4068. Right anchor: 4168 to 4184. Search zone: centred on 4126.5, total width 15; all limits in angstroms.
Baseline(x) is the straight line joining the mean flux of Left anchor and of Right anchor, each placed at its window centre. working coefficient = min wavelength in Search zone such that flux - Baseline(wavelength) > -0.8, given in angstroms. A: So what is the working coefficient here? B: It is 4121.53 angstroms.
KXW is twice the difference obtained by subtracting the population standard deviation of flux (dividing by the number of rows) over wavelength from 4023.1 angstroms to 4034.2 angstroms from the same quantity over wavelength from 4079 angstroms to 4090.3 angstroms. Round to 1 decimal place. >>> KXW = 2.3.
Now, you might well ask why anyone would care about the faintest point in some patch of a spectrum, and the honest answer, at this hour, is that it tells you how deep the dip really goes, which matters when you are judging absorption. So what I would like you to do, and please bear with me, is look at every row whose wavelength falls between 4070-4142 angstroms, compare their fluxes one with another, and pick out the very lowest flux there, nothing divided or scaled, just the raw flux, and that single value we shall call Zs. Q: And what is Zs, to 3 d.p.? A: 5.752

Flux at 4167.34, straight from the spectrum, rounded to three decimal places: 9.335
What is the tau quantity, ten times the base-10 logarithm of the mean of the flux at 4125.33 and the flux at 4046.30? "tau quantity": 9.6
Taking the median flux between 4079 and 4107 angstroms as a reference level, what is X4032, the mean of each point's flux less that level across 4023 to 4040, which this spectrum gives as 0.92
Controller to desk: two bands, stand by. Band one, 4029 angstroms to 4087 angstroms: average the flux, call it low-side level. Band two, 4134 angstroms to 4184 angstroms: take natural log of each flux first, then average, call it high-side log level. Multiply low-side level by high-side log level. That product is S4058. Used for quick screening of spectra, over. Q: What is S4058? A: 21.9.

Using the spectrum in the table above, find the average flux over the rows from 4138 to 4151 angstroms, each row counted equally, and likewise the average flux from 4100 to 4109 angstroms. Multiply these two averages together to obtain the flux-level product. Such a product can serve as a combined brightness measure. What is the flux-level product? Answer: 66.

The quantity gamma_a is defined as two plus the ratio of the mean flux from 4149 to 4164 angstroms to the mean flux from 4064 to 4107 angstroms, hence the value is 3.07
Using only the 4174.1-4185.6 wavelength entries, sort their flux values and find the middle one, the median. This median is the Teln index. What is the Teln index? 9.1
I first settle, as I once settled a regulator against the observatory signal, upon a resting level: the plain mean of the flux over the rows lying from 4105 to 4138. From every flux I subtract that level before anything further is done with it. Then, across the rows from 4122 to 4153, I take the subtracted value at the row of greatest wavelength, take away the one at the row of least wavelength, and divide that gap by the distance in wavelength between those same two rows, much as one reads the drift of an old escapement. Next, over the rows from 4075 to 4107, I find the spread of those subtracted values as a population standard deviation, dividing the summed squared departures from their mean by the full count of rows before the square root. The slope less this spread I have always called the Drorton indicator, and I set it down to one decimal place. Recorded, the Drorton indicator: -1.9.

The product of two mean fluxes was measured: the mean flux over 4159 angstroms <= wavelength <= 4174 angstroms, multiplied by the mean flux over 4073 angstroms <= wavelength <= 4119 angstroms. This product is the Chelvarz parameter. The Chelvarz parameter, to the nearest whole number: 80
